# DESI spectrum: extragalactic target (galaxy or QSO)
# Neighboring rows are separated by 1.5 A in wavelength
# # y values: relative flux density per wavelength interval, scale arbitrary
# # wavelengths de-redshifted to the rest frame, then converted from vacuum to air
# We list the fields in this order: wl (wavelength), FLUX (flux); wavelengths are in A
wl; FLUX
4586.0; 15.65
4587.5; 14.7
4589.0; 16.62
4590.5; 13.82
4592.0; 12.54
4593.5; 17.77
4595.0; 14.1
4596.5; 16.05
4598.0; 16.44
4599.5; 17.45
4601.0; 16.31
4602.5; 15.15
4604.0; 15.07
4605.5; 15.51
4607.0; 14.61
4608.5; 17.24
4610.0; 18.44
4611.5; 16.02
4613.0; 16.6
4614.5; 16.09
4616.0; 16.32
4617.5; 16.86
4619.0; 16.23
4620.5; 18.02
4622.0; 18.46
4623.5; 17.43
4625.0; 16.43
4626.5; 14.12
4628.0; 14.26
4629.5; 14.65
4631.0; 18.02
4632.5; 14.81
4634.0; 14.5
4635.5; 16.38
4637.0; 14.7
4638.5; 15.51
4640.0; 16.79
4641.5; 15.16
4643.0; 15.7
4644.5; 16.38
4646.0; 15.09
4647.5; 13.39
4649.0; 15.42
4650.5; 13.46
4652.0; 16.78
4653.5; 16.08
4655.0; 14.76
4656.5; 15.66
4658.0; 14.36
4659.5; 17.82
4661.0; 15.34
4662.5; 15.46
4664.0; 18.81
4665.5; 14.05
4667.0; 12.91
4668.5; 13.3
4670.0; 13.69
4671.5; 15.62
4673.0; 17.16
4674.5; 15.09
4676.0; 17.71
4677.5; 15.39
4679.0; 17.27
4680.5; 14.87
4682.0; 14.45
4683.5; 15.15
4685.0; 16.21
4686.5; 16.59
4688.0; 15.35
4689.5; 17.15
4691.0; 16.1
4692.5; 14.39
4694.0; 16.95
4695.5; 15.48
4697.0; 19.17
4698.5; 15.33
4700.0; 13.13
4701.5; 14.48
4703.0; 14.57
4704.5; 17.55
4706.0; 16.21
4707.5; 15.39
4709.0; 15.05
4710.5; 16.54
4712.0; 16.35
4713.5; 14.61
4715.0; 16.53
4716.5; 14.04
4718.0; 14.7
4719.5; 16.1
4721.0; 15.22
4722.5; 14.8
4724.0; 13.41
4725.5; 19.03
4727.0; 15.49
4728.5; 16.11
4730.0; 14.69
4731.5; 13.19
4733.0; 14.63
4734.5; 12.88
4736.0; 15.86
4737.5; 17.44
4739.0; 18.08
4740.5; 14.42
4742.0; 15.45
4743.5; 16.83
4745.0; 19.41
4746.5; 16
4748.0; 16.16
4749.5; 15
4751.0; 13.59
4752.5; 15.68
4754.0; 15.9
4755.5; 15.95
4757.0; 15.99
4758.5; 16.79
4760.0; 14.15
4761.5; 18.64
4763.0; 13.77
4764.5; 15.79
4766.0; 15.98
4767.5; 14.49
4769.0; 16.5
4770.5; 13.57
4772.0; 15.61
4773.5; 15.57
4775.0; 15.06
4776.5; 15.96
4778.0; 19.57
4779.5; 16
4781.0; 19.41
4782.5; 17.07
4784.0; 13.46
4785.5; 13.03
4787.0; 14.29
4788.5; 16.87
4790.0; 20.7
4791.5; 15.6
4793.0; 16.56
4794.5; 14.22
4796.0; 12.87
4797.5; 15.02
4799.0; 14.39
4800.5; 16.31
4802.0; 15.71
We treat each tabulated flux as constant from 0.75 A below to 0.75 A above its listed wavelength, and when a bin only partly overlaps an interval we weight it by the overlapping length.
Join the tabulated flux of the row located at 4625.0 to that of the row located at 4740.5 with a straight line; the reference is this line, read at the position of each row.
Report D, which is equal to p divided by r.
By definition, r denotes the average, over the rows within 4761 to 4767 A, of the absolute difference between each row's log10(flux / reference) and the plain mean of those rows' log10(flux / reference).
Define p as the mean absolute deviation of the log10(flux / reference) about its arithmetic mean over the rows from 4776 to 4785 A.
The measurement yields 1.3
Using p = 0.046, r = 0.0342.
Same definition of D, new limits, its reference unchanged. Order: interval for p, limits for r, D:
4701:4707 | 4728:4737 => 1.1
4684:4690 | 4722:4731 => 0.4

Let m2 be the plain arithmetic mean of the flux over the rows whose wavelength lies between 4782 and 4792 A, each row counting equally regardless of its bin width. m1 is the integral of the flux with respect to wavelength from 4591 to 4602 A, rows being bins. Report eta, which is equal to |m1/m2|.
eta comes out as 10.9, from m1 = 173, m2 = 15.9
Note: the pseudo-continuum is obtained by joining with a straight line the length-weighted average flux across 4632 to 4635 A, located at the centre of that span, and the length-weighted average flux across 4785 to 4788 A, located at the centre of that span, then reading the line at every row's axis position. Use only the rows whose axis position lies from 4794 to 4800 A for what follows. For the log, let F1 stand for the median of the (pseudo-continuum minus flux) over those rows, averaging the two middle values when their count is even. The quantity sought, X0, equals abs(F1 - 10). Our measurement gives 10.4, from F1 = -0.4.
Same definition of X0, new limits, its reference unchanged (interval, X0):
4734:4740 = 12.4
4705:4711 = 11.4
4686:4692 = 11.9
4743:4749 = 12.3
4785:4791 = 11.6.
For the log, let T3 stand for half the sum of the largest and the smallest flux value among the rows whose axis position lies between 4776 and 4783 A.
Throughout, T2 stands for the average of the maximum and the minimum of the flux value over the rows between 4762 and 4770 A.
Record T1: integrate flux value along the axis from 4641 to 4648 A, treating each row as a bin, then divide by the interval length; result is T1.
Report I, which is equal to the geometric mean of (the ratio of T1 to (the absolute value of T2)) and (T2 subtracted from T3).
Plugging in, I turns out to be 1.63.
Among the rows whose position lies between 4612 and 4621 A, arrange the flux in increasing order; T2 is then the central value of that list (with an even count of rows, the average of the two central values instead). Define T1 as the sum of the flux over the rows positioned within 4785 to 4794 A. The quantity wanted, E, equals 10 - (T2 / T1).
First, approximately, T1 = 97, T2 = 16.5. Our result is 9.83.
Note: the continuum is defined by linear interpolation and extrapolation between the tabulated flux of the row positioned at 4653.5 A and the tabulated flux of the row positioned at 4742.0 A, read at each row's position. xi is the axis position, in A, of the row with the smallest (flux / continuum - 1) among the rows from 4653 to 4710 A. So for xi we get 4667.0 A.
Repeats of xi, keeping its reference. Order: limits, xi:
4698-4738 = 4734.5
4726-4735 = 4734.5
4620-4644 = 4626.5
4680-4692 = 4682.0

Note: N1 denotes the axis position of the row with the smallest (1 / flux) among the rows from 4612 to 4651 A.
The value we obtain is 4622.0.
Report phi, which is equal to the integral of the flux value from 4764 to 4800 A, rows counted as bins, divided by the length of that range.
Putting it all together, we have 15.7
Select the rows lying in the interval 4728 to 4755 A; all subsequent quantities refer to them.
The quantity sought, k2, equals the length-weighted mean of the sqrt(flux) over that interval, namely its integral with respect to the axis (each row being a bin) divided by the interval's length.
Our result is 3.95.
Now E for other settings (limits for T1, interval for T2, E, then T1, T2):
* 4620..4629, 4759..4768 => 9.85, 99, 15.1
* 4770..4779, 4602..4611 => 9.84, 95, 15.3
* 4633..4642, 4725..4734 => 9.84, 93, 15.1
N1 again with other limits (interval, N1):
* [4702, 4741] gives 4725.5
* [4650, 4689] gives 4664.0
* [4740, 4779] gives 4778.0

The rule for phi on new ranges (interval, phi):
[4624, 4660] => 15.4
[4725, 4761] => 15.8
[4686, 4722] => 15.7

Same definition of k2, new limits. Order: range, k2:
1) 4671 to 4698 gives 4.01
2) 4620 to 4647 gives 3.98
